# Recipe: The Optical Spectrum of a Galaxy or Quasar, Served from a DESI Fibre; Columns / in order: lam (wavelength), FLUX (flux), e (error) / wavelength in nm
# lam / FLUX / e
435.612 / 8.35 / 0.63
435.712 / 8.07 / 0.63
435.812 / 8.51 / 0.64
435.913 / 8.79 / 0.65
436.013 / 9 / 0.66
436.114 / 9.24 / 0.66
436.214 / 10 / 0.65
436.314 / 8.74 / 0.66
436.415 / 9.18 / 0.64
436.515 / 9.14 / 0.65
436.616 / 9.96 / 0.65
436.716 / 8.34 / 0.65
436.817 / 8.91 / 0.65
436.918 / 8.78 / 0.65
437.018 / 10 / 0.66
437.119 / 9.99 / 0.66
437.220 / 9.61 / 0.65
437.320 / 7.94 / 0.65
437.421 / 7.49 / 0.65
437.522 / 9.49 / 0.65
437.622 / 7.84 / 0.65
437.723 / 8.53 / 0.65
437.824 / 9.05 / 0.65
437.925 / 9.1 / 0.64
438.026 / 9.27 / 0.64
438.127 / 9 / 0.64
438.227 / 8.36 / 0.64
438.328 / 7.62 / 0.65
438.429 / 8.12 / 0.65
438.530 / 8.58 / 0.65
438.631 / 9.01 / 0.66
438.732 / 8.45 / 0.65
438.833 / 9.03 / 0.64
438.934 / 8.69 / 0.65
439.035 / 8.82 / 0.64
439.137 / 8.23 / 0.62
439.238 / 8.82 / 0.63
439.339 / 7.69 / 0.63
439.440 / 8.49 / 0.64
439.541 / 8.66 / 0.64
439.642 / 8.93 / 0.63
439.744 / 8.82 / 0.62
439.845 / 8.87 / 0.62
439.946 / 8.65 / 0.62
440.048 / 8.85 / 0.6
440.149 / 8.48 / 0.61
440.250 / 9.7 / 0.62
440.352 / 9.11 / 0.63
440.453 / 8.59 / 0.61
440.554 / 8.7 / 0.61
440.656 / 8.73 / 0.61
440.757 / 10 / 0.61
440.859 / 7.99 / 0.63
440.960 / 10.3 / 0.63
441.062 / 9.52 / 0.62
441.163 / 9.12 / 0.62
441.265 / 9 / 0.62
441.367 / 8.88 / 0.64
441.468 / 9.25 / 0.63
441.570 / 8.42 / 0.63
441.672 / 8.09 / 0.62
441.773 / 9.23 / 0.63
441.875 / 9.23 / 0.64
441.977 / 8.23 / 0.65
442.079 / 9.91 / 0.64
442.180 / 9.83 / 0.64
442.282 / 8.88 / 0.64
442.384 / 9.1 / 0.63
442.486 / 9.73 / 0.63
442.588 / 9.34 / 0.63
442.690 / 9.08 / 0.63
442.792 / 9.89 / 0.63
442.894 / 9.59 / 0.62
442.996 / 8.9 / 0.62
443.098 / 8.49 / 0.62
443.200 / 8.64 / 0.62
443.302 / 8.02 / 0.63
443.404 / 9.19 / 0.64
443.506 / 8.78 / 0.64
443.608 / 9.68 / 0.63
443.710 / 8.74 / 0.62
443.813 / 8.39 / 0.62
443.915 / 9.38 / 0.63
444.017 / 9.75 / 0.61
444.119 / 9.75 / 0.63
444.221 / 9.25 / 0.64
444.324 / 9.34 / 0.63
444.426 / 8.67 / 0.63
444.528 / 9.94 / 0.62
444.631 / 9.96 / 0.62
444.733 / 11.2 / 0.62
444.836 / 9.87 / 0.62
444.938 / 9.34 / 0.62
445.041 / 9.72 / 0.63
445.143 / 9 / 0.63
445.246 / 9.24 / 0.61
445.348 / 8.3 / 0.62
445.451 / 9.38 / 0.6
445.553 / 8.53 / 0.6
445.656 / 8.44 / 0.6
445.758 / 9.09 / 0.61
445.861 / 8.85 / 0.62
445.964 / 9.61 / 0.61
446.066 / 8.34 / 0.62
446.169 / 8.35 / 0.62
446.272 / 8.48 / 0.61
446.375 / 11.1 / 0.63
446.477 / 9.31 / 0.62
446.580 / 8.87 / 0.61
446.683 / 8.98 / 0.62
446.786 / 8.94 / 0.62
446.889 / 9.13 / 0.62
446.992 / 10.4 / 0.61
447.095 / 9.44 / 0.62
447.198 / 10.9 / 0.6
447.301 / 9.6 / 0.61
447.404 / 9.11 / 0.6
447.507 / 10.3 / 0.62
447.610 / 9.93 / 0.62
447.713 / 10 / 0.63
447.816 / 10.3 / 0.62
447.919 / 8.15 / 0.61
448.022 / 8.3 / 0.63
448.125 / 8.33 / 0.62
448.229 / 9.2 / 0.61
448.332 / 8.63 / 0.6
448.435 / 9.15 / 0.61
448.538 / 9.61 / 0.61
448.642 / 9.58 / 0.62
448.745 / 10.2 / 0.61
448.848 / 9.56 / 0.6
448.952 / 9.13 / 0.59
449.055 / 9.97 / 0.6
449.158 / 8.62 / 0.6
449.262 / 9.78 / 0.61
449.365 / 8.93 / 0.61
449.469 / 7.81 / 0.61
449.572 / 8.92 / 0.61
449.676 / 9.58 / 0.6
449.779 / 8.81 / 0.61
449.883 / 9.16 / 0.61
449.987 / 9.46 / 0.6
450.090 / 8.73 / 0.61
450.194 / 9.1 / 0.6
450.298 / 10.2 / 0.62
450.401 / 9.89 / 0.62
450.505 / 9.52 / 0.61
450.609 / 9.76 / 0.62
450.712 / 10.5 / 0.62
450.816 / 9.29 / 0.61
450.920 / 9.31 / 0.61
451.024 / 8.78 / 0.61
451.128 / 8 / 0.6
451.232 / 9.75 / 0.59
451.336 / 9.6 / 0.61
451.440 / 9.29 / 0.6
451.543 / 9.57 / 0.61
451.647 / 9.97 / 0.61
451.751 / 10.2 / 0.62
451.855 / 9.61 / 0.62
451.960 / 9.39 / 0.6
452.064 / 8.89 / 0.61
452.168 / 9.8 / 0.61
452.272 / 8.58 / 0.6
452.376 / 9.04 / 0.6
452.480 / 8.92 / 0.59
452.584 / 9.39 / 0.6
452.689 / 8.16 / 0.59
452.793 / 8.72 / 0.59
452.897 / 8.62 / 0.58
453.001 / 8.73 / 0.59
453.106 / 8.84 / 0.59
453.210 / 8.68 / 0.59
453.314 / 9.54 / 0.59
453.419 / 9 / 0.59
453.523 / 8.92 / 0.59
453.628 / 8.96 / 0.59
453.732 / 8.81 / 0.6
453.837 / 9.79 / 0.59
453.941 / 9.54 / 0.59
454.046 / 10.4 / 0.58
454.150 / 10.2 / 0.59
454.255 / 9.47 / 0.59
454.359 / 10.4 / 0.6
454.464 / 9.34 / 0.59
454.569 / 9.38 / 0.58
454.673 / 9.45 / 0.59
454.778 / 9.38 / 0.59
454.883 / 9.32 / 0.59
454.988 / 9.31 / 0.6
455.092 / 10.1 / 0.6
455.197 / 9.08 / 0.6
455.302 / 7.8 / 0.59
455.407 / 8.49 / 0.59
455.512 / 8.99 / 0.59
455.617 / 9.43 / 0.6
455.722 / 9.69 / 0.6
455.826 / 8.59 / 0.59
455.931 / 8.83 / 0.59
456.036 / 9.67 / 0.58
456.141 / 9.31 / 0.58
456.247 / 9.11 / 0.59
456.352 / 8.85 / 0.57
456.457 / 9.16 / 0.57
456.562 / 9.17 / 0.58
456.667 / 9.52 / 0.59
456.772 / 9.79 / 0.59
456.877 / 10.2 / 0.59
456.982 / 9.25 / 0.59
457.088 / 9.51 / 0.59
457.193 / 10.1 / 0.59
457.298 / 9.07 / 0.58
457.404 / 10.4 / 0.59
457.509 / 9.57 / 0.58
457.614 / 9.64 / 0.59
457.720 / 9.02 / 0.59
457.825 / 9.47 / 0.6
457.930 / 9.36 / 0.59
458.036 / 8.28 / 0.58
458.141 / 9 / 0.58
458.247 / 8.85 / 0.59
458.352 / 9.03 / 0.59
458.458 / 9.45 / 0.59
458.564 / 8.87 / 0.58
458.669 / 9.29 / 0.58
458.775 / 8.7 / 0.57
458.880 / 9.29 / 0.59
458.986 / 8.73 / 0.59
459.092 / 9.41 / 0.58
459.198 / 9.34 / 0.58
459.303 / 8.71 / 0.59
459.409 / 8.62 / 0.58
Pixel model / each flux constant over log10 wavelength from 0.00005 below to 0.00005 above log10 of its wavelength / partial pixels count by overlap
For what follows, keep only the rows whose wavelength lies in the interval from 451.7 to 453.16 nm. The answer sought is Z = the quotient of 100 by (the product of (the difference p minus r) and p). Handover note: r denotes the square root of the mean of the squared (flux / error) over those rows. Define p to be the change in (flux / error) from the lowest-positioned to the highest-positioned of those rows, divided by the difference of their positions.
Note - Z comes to 6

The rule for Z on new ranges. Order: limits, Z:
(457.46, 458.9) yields 11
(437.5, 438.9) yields 19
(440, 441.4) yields 10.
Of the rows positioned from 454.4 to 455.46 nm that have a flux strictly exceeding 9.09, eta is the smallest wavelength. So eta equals 454.464 nm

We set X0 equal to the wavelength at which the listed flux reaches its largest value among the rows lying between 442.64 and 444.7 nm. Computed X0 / 444.631 nm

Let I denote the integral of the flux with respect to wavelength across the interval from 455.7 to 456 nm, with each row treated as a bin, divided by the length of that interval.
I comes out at 9.03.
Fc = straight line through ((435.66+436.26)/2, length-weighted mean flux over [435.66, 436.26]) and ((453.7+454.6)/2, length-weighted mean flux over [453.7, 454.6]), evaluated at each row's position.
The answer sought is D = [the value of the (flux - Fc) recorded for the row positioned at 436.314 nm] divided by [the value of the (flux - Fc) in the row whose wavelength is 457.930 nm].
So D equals 0.4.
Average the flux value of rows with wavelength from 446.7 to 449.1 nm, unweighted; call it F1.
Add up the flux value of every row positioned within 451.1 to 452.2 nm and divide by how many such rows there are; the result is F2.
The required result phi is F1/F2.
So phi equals 1.00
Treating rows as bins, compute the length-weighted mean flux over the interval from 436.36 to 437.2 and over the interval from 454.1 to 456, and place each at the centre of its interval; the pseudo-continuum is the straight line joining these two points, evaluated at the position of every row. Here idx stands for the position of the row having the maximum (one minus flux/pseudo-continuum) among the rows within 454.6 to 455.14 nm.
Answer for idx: 454.988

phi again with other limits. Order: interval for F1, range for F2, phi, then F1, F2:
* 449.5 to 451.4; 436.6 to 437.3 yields 1.00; 9.35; 9.4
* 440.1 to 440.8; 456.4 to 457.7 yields 0.94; 9.04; 9.6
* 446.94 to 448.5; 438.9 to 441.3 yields 1.07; 9.45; 8.9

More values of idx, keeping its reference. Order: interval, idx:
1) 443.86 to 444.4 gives 444.221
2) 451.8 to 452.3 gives 452.272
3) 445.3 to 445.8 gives 445.348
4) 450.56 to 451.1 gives 451.024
